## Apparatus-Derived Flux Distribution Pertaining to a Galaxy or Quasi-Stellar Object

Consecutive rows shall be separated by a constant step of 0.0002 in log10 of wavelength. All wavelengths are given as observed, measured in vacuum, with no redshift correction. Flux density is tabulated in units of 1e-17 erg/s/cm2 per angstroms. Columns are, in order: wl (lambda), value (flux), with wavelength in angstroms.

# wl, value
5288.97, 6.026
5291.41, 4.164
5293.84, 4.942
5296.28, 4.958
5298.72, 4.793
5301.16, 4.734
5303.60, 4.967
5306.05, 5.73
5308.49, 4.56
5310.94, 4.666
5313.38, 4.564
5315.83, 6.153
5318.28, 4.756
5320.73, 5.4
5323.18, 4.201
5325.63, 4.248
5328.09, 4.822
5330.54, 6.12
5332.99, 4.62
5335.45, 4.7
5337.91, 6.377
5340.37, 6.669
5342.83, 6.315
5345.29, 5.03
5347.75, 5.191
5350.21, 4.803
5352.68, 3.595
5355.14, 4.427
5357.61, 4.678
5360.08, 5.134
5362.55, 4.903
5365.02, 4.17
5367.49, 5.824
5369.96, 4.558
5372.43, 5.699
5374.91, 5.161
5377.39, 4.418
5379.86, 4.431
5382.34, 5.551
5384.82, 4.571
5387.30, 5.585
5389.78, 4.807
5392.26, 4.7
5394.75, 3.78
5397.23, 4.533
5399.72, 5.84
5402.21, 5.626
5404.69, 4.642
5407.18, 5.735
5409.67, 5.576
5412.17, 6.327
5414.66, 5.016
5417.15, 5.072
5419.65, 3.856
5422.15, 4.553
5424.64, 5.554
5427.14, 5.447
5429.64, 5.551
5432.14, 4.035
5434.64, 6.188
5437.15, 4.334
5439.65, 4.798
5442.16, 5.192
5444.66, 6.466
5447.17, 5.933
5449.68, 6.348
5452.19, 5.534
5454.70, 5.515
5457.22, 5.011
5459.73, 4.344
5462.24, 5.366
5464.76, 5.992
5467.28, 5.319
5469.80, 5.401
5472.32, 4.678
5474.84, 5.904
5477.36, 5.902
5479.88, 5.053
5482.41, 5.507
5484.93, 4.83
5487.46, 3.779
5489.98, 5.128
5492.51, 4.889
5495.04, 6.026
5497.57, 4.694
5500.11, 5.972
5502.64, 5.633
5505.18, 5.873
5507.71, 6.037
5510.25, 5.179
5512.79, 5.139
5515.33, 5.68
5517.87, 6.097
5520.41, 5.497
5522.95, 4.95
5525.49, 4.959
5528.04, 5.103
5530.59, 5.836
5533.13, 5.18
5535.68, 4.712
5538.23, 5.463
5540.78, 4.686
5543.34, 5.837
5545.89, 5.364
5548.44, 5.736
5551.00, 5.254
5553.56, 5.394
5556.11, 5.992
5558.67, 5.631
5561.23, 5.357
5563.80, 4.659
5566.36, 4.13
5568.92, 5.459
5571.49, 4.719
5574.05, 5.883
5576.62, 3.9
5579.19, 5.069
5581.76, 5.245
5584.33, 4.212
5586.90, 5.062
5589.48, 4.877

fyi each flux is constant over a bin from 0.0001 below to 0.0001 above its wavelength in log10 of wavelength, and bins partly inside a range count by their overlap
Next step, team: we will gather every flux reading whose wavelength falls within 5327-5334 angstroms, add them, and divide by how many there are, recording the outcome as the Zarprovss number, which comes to 5.2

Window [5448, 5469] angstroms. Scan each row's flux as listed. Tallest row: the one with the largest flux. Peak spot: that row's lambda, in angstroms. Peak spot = 5449.68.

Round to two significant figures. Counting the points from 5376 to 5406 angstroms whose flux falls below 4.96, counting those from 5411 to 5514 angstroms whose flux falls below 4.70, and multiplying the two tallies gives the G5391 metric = 64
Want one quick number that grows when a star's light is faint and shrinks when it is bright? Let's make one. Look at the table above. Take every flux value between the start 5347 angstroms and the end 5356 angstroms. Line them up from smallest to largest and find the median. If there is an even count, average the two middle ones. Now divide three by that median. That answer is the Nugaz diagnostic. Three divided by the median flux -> 0.650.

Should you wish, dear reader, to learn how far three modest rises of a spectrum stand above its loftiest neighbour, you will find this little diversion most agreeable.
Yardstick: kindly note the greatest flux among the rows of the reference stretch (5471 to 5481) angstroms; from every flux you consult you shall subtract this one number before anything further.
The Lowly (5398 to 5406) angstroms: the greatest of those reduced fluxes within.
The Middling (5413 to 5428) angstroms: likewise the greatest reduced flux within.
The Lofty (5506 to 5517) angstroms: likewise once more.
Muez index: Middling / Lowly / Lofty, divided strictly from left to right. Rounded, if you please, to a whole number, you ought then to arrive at 41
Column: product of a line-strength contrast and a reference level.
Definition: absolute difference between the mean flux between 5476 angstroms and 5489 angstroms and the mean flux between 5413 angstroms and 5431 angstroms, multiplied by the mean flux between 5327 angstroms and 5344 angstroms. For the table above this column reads 0.0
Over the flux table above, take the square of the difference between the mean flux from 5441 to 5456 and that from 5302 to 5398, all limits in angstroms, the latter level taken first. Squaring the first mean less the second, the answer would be 0.72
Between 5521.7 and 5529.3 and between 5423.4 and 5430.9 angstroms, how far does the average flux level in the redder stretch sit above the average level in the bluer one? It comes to -0.51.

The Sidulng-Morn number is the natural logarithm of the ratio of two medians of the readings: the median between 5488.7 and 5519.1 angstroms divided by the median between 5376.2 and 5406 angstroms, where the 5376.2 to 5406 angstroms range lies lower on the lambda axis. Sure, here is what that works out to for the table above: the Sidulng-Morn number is 0.19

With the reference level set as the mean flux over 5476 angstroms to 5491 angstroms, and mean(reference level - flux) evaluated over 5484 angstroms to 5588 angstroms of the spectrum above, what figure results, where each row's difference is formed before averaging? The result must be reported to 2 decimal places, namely -0.19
